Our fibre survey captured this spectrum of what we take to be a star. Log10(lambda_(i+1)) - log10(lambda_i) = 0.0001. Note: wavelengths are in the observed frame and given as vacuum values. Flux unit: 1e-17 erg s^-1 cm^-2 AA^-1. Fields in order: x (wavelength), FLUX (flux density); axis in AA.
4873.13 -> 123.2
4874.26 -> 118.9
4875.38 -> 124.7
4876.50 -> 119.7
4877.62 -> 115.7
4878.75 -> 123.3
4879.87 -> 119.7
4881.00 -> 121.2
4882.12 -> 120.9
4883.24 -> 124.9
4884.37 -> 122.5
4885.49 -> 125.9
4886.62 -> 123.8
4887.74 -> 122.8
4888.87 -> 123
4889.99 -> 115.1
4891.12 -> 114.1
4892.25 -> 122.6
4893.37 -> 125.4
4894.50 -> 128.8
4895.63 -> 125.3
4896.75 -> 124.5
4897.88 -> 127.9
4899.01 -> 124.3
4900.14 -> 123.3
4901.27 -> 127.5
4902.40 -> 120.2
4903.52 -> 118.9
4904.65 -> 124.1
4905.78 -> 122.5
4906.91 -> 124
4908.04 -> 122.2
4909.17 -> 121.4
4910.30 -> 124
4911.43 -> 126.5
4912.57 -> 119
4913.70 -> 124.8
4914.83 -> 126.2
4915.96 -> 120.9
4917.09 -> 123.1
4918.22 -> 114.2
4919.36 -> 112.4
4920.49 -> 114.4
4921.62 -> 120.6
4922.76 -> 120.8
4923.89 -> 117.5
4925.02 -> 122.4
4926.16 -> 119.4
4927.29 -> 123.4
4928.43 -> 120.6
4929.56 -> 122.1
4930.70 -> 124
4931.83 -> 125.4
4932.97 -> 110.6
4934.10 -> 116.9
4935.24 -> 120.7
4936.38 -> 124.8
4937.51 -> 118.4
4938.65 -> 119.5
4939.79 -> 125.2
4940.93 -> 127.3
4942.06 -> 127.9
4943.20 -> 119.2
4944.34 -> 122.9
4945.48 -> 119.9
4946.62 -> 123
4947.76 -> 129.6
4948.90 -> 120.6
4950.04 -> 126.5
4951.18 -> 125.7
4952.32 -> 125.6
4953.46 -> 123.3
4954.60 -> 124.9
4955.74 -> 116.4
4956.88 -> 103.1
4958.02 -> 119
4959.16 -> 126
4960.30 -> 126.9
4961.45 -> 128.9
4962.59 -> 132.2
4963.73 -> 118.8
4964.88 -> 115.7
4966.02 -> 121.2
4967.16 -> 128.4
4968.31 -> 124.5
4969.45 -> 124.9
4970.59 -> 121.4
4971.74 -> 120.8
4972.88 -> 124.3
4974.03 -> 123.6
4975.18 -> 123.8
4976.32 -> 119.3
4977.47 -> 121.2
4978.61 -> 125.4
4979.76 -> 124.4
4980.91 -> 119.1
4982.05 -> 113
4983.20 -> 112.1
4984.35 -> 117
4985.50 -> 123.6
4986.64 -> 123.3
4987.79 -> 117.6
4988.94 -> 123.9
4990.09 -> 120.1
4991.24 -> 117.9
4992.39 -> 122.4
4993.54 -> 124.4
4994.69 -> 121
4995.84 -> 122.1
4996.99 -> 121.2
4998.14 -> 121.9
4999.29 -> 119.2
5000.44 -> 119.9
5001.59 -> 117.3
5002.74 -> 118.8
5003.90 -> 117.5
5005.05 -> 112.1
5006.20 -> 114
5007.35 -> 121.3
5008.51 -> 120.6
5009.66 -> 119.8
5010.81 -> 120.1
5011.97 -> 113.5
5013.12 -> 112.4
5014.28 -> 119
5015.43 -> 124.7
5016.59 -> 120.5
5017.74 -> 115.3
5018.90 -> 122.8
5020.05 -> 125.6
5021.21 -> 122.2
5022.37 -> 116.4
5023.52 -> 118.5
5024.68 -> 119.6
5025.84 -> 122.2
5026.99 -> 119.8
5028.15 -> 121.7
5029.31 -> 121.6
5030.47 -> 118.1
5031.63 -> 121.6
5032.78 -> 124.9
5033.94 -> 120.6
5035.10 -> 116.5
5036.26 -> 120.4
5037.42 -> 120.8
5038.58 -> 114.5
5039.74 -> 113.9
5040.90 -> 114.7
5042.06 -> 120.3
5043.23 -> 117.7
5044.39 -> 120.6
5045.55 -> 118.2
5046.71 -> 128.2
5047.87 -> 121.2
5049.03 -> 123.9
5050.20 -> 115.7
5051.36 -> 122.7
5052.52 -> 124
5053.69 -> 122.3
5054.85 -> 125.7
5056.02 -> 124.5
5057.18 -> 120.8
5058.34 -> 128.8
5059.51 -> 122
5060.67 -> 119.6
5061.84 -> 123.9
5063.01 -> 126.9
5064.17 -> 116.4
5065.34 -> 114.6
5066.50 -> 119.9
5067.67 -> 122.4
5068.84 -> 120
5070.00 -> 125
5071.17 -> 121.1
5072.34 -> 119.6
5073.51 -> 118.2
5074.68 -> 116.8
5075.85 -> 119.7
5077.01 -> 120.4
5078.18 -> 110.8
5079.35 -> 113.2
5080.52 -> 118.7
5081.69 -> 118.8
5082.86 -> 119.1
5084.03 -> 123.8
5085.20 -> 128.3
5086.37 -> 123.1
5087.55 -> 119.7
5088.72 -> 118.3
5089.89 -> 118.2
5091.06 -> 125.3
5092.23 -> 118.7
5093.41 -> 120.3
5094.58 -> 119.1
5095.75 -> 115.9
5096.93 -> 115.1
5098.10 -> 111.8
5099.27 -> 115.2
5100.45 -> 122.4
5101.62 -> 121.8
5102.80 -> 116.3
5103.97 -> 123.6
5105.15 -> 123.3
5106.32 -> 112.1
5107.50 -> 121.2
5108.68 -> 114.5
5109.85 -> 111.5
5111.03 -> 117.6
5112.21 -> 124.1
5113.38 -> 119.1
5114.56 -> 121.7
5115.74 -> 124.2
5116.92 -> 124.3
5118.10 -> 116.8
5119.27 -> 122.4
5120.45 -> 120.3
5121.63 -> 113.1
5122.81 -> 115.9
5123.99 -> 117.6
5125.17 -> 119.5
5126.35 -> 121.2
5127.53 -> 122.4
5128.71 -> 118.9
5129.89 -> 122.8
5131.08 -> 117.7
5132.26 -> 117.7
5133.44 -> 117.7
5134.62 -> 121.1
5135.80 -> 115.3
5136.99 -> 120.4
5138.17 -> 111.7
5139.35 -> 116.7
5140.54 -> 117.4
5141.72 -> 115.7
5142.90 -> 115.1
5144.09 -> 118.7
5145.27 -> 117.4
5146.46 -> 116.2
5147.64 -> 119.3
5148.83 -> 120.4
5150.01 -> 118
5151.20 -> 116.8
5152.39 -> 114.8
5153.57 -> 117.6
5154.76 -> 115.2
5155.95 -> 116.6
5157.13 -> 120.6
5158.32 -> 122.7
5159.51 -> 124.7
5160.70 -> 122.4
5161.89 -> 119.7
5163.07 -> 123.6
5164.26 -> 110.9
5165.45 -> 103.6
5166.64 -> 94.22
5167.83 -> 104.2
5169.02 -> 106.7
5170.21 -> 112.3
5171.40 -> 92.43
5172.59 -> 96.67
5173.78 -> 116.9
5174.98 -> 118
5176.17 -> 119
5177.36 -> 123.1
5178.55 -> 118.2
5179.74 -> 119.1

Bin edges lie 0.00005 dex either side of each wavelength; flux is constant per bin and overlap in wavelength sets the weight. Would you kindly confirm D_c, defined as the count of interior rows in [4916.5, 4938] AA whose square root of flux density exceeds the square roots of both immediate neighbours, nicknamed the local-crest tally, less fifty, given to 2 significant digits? -45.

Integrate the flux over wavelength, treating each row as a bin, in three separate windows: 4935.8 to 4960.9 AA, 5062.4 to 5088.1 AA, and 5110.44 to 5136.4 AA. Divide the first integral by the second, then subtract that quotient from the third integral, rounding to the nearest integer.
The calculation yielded 3103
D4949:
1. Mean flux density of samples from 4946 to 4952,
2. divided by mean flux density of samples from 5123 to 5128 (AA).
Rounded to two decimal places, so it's 1.04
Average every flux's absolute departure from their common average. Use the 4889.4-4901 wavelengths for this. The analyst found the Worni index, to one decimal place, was 3.5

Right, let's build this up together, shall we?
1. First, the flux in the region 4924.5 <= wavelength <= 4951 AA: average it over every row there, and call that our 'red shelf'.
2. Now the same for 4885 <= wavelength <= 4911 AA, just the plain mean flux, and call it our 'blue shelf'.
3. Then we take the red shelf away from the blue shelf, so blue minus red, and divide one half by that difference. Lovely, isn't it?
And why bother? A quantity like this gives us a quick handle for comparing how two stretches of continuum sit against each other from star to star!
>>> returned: 0.54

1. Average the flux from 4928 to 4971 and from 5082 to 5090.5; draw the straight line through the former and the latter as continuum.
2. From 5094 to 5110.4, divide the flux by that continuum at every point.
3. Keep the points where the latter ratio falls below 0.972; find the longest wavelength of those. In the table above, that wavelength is 5109.85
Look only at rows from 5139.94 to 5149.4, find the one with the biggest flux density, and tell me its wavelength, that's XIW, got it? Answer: 5148.83 AA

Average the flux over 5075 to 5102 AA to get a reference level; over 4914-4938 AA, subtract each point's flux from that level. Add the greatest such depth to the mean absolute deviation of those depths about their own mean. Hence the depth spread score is 12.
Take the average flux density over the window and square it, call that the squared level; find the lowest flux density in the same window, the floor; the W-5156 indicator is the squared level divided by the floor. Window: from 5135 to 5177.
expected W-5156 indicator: 142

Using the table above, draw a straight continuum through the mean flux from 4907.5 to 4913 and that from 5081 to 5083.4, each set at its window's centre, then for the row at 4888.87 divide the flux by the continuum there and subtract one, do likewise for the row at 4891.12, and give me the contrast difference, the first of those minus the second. 0.07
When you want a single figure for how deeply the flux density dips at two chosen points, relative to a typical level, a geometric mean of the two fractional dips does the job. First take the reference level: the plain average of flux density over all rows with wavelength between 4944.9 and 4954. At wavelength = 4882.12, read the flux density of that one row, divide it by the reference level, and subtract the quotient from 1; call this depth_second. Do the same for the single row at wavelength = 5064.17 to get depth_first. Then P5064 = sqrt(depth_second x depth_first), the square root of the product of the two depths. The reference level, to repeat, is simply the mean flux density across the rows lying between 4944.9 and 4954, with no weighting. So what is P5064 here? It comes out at 0.04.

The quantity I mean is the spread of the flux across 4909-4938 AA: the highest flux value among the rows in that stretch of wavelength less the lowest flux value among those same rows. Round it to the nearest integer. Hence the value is 16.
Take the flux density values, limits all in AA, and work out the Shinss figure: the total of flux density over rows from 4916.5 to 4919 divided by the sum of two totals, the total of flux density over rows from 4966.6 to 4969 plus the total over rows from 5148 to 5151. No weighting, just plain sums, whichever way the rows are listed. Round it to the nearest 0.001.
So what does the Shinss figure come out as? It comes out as 0.483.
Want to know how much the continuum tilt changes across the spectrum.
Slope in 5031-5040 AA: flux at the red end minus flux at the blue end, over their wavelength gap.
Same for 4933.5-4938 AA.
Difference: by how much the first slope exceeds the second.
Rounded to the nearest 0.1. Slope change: -1.4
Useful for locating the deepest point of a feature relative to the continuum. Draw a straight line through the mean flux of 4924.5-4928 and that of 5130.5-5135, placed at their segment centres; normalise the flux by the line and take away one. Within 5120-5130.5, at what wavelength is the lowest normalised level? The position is 5121.63 AA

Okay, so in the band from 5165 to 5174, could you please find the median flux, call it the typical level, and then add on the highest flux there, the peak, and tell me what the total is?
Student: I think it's 221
